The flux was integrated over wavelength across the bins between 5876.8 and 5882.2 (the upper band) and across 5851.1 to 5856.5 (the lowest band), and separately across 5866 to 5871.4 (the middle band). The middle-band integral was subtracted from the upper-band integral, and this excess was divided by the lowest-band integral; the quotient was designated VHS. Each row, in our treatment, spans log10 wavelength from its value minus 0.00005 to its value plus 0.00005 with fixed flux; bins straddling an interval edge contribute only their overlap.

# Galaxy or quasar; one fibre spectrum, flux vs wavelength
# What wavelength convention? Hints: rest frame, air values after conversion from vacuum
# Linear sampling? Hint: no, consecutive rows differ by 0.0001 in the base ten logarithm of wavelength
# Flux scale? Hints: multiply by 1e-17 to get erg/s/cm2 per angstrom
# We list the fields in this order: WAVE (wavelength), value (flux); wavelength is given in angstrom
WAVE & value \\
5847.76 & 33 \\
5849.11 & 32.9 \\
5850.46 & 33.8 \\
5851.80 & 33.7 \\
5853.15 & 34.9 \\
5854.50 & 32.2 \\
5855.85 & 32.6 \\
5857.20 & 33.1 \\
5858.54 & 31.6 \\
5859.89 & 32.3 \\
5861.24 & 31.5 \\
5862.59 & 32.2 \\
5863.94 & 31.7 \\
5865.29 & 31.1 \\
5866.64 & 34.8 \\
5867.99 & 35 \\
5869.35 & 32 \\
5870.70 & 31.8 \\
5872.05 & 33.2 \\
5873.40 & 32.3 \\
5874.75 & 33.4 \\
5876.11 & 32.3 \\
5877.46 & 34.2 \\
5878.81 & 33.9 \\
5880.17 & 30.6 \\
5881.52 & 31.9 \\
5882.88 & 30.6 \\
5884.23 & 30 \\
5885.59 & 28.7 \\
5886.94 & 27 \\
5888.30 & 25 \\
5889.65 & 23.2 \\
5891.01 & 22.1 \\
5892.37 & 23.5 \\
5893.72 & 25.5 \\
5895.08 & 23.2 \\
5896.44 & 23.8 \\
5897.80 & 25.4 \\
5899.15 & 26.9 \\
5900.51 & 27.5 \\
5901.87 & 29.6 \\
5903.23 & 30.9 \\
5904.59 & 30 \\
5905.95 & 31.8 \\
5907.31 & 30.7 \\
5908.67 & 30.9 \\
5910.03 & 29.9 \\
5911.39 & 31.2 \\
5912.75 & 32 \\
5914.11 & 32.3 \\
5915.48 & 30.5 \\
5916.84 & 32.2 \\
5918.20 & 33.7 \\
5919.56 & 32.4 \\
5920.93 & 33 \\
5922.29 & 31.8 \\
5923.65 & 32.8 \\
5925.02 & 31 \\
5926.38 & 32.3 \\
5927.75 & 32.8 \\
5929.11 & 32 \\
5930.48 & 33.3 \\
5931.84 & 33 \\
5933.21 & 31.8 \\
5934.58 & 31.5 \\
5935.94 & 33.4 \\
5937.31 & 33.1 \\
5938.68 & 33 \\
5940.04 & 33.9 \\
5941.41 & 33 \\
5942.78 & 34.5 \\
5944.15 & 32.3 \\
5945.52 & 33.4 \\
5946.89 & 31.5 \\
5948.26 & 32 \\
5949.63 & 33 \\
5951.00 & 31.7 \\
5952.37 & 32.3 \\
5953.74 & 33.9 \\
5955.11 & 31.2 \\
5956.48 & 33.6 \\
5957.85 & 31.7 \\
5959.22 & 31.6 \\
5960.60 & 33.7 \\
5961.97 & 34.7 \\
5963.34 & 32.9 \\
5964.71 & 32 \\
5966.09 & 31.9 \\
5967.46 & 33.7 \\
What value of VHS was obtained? -0.02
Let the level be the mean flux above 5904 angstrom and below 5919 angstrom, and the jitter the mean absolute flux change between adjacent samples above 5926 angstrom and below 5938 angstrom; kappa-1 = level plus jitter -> 32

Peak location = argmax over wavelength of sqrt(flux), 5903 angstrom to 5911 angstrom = 5905.95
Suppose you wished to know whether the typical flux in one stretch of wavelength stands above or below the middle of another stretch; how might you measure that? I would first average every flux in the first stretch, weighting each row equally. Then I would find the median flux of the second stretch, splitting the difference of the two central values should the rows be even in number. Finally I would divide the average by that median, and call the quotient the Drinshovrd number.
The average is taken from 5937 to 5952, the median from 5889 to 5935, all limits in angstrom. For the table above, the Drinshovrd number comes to 1.06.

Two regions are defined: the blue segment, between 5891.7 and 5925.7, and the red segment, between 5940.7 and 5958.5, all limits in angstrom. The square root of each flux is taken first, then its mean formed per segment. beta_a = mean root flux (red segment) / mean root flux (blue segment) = 1.05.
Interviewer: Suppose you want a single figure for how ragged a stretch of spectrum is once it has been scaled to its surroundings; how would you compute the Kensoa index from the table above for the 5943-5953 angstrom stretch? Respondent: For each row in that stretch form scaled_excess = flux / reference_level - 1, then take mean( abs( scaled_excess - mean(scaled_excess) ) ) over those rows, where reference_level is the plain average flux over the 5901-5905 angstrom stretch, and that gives 0.017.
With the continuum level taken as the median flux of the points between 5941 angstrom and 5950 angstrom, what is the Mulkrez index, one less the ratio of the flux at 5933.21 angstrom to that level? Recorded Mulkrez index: 0.036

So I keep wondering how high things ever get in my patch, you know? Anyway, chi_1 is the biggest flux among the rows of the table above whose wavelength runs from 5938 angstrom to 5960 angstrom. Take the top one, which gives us 34.5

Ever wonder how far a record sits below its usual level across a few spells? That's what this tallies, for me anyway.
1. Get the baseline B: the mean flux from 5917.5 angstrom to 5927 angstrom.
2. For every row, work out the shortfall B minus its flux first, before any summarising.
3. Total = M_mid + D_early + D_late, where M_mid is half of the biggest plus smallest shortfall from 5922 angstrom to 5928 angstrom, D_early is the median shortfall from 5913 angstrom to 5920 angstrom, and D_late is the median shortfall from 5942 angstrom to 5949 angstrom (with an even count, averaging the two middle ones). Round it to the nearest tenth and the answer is 0.8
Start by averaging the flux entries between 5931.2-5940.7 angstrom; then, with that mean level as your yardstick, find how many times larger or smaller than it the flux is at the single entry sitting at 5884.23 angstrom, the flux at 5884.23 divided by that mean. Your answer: 0.91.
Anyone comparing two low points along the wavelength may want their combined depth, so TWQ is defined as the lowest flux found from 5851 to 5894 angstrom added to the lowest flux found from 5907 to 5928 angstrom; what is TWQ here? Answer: 52.0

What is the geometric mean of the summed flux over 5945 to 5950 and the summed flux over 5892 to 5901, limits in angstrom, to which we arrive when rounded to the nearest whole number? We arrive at 151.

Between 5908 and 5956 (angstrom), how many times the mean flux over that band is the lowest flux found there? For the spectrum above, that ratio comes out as 0.924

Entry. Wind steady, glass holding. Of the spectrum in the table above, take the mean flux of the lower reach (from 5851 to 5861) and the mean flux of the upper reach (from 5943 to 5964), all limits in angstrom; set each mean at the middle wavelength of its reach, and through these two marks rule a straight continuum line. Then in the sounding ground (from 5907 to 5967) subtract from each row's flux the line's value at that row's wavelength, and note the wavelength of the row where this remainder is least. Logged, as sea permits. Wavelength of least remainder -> 5910.03 angstrom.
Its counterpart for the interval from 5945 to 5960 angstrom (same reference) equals 5955.11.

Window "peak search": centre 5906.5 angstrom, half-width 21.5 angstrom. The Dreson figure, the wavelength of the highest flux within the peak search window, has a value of 5918.20 angstrom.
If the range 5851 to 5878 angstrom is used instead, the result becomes 5867.99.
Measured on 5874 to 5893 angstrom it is 5877.46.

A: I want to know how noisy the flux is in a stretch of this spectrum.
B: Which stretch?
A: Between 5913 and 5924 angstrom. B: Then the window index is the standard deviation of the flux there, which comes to 0.9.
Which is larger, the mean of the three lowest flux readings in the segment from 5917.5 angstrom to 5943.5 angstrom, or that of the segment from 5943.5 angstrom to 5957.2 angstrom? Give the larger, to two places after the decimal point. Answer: 31.47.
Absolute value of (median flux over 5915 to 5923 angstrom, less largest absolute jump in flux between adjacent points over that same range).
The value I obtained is 31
